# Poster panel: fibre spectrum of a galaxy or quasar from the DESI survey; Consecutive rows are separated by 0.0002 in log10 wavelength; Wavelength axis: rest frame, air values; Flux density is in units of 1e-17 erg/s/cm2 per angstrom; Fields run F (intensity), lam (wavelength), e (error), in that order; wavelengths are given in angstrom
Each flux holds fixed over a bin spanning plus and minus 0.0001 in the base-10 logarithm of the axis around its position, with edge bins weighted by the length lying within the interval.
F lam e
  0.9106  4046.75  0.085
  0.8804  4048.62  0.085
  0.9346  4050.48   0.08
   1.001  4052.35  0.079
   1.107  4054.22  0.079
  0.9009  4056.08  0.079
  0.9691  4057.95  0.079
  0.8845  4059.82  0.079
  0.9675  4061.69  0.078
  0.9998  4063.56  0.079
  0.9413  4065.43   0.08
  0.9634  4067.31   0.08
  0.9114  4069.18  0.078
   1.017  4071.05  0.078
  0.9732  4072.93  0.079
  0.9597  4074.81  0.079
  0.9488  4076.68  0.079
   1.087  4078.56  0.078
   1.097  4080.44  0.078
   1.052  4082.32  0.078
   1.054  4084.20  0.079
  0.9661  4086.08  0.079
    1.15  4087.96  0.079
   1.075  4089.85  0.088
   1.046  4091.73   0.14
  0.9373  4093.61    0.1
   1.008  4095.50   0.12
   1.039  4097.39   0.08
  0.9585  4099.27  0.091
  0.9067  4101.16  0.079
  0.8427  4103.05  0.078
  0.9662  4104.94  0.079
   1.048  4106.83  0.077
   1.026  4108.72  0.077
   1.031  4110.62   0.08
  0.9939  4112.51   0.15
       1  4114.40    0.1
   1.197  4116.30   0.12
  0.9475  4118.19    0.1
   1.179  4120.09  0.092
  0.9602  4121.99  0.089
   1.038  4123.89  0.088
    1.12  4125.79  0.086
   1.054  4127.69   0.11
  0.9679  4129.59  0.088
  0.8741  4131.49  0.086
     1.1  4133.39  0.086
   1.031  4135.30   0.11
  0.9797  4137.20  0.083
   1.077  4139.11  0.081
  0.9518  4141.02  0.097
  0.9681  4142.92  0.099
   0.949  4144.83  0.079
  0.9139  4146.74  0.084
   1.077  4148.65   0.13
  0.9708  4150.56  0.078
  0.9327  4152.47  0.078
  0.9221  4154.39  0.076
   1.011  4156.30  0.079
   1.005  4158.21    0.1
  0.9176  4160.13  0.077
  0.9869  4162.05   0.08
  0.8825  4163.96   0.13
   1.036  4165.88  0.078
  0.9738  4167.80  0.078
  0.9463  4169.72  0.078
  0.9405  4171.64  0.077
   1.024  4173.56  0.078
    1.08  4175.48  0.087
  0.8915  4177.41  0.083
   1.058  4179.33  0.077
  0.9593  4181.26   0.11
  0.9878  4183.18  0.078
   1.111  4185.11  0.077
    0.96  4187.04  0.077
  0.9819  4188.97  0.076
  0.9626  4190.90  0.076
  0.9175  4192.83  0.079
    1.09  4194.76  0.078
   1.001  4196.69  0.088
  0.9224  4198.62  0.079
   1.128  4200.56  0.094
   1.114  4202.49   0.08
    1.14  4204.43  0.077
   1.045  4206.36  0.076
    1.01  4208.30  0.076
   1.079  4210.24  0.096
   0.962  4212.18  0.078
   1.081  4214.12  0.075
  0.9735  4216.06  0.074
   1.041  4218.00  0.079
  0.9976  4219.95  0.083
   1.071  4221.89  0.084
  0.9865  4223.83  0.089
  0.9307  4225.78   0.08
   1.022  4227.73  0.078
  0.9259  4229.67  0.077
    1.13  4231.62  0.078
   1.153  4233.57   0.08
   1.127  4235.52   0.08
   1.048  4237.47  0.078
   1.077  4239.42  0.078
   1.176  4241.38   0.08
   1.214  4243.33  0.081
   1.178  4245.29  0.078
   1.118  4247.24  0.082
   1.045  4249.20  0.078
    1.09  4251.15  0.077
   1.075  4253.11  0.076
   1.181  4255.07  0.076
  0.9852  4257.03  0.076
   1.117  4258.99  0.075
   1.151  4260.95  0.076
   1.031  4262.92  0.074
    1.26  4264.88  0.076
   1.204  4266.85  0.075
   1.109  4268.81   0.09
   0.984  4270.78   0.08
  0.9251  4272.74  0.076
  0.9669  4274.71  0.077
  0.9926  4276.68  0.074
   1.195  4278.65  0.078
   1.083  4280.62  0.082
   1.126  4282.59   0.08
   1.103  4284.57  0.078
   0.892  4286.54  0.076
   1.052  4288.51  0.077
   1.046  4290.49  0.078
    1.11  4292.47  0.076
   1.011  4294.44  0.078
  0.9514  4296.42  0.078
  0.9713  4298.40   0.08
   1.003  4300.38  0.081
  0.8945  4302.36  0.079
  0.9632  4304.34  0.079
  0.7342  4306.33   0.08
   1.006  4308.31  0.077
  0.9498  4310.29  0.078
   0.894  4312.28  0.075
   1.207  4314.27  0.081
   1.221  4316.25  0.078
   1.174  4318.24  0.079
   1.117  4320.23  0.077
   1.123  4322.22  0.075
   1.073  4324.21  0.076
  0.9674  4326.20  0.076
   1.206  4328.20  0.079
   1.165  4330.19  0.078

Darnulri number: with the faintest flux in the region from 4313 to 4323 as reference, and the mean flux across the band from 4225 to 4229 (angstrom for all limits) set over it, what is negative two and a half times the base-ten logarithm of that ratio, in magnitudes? 0.15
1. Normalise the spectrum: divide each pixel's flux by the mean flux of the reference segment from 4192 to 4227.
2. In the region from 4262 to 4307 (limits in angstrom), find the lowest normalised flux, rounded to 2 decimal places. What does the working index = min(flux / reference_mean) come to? 0.71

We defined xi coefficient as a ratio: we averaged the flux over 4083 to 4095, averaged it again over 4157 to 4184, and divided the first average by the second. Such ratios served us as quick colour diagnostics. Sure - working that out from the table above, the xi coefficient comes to 1.06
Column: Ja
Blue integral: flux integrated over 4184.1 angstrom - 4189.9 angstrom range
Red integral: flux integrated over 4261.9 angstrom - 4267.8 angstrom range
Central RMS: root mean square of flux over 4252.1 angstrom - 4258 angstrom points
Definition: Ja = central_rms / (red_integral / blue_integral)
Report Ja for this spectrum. 0.93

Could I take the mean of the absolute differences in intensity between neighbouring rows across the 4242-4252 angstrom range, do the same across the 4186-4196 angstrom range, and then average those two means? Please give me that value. 0.059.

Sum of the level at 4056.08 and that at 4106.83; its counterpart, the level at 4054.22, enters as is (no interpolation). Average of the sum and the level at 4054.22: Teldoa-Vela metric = 1.53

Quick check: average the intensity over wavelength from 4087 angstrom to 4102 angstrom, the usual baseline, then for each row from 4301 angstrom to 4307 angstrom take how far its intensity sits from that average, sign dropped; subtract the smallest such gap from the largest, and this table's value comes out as 0.229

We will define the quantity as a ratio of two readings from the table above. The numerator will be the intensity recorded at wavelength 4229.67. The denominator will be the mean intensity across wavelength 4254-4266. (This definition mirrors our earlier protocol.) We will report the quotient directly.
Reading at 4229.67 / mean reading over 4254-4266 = 0.826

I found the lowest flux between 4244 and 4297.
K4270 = 0.892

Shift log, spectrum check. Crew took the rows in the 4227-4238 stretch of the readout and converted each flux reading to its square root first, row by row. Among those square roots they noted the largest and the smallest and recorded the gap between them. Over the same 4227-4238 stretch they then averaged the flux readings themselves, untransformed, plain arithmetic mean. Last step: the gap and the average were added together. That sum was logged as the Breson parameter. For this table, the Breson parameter 1.18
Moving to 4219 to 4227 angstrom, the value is 1.07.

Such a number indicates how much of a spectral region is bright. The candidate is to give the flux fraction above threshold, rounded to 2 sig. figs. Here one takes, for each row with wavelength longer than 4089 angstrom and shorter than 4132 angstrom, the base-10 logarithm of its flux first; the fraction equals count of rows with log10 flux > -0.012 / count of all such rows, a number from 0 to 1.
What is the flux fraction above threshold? 0.61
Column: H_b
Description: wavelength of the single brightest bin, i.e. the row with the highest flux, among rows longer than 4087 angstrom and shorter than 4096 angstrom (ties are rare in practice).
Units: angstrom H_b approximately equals 4087.96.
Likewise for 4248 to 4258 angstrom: 4255.07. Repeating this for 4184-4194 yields 4185.11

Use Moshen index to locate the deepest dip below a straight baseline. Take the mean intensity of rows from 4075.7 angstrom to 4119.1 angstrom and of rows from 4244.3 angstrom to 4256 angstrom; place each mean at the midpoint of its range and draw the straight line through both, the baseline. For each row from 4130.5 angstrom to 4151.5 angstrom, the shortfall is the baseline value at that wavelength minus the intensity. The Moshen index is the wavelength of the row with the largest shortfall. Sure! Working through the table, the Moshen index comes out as 4131.49 angstrom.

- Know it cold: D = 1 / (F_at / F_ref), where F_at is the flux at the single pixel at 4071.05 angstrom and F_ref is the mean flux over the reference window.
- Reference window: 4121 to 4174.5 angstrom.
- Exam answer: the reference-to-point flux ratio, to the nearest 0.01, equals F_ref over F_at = 0.97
